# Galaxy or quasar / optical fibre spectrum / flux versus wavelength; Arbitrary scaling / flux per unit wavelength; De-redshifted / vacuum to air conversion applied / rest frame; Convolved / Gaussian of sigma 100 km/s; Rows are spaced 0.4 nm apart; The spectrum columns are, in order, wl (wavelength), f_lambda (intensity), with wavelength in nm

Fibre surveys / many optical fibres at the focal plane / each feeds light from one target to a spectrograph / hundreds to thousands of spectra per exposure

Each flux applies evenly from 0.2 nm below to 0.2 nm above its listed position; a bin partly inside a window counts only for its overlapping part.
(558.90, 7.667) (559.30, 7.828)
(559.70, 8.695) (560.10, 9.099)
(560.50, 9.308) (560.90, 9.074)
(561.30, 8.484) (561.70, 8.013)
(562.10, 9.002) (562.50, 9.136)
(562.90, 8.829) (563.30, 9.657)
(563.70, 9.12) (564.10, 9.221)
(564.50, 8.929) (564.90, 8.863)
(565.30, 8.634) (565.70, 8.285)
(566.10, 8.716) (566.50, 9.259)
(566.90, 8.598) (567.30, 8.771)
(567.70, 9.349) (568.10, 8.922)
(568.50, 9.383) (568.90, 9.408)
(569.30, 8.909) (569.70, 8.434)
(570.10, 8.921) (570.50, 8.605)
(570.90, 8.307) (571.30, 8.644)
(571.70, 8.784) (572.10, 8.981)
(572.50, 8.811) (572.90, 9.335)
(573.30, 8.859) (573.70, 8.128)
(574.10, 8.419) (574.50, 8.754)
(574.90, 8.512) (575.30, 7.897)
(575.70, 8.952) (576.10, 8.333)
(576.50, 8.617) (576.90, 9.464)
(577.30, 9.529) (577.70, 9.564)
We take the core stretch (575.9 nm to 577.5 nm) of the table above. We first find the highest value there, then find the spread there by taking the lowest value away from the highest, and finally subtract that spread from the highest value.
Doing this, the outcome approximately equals 8.3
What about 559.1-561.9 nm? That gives 7.8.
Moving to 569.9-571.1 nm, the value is 8.3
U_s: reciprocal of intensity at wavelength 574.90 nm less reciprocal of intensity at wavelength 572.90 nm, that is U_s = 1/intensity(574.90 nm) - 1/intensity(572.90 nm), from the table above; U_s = 0.010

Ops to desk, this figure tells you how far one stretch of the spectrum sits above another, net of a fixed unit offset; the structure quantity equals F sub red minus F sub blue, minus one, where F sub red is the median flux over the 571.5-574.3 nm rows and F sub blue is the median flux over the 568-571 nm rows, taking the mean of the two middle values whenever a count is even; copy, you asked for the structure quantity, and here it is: -1.10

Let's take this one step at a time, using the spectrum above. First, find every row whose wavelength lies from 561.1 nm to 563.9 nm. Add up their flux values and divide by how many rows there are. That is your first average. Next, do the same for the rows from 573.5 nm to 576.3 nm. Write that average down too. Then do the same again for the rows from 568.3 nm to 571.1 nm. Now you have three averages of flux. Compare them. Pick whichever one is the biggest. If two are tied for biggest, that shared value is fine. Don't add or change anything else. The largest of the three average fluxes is 8.89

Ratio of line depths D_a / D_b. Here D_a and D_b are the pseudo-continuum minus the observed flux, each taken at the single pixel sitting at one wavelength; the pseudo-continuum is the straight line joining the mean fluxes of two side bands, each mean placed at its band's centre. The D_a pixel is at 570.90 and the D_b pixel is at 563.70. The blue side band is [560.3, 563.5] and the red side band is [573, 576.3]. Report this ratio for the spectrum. -1.3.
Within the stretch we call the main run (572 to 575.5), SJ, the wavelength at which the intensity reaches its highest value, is 572.90 nm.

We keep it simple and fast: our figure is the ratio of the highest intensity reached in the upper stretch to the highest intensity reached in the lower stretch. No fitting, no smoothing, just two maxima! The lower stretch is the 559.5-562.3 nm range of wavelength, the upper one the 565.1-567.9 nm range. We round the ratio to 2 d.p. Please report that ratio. 1.00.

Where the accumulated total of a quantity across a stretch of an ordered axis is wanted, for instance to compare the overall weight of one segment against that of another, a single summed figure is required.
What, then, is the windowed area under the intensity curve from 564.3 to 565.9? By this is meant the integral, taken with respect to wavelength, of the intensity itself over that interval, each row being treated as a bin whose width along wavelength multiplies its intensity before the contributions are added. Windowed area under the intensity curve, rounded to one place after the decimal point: 13.9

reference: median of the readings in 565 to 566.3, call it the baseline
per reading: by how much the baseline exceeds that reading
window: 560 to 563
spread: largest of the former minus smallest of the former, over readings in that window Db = 1.3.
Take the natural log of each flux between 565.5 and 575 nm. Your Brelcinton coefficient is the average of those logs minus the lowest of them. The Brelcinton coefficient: 0.078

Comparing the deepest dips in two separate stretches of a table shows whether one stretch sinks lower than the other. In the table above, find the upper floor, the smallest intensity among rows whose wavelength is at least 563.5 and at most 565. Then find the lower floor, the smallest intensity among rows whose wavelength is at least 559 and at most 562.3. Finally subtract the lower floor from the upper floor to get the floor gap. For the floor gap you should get 1.0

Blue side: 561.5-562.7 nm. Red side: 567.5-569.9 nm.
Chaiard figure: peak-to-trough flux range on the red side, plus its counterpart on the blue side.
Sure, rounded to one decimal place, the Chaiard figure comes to 2.1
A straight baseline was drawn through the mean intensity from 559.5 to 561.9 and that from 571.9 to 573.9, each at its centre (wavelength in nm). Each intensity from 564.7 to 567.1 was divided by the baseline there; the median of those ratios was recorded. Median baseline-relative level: 0.99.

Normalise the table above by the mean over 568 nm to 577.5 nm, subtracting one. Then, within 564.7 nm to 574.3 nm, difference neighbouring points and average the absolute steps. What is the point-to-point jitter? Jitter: 0.044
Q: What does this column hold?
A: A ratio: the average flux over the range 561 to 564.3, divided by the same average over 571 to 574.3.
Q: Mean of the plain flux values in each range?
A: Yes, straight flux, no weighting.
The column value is 1.02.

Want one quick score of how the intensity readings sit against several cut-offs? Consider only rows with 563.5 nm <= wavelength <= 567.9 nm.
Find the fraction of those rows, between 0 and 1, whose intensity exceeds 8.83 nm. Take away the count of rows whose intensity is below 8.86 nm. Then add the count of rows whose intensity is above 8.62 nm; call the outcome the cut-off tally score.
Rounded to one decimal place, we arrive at 4.5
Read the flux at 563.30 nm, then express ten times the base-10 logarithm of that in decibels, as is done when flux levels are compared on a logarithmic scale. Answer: 9.85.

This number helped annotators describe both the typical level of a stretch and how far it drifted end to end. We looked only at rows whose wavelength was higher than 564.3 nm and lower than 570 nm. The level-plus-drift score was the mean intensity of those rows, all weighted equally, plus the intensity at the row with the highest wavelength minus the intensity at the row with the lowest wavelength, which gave 8.4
